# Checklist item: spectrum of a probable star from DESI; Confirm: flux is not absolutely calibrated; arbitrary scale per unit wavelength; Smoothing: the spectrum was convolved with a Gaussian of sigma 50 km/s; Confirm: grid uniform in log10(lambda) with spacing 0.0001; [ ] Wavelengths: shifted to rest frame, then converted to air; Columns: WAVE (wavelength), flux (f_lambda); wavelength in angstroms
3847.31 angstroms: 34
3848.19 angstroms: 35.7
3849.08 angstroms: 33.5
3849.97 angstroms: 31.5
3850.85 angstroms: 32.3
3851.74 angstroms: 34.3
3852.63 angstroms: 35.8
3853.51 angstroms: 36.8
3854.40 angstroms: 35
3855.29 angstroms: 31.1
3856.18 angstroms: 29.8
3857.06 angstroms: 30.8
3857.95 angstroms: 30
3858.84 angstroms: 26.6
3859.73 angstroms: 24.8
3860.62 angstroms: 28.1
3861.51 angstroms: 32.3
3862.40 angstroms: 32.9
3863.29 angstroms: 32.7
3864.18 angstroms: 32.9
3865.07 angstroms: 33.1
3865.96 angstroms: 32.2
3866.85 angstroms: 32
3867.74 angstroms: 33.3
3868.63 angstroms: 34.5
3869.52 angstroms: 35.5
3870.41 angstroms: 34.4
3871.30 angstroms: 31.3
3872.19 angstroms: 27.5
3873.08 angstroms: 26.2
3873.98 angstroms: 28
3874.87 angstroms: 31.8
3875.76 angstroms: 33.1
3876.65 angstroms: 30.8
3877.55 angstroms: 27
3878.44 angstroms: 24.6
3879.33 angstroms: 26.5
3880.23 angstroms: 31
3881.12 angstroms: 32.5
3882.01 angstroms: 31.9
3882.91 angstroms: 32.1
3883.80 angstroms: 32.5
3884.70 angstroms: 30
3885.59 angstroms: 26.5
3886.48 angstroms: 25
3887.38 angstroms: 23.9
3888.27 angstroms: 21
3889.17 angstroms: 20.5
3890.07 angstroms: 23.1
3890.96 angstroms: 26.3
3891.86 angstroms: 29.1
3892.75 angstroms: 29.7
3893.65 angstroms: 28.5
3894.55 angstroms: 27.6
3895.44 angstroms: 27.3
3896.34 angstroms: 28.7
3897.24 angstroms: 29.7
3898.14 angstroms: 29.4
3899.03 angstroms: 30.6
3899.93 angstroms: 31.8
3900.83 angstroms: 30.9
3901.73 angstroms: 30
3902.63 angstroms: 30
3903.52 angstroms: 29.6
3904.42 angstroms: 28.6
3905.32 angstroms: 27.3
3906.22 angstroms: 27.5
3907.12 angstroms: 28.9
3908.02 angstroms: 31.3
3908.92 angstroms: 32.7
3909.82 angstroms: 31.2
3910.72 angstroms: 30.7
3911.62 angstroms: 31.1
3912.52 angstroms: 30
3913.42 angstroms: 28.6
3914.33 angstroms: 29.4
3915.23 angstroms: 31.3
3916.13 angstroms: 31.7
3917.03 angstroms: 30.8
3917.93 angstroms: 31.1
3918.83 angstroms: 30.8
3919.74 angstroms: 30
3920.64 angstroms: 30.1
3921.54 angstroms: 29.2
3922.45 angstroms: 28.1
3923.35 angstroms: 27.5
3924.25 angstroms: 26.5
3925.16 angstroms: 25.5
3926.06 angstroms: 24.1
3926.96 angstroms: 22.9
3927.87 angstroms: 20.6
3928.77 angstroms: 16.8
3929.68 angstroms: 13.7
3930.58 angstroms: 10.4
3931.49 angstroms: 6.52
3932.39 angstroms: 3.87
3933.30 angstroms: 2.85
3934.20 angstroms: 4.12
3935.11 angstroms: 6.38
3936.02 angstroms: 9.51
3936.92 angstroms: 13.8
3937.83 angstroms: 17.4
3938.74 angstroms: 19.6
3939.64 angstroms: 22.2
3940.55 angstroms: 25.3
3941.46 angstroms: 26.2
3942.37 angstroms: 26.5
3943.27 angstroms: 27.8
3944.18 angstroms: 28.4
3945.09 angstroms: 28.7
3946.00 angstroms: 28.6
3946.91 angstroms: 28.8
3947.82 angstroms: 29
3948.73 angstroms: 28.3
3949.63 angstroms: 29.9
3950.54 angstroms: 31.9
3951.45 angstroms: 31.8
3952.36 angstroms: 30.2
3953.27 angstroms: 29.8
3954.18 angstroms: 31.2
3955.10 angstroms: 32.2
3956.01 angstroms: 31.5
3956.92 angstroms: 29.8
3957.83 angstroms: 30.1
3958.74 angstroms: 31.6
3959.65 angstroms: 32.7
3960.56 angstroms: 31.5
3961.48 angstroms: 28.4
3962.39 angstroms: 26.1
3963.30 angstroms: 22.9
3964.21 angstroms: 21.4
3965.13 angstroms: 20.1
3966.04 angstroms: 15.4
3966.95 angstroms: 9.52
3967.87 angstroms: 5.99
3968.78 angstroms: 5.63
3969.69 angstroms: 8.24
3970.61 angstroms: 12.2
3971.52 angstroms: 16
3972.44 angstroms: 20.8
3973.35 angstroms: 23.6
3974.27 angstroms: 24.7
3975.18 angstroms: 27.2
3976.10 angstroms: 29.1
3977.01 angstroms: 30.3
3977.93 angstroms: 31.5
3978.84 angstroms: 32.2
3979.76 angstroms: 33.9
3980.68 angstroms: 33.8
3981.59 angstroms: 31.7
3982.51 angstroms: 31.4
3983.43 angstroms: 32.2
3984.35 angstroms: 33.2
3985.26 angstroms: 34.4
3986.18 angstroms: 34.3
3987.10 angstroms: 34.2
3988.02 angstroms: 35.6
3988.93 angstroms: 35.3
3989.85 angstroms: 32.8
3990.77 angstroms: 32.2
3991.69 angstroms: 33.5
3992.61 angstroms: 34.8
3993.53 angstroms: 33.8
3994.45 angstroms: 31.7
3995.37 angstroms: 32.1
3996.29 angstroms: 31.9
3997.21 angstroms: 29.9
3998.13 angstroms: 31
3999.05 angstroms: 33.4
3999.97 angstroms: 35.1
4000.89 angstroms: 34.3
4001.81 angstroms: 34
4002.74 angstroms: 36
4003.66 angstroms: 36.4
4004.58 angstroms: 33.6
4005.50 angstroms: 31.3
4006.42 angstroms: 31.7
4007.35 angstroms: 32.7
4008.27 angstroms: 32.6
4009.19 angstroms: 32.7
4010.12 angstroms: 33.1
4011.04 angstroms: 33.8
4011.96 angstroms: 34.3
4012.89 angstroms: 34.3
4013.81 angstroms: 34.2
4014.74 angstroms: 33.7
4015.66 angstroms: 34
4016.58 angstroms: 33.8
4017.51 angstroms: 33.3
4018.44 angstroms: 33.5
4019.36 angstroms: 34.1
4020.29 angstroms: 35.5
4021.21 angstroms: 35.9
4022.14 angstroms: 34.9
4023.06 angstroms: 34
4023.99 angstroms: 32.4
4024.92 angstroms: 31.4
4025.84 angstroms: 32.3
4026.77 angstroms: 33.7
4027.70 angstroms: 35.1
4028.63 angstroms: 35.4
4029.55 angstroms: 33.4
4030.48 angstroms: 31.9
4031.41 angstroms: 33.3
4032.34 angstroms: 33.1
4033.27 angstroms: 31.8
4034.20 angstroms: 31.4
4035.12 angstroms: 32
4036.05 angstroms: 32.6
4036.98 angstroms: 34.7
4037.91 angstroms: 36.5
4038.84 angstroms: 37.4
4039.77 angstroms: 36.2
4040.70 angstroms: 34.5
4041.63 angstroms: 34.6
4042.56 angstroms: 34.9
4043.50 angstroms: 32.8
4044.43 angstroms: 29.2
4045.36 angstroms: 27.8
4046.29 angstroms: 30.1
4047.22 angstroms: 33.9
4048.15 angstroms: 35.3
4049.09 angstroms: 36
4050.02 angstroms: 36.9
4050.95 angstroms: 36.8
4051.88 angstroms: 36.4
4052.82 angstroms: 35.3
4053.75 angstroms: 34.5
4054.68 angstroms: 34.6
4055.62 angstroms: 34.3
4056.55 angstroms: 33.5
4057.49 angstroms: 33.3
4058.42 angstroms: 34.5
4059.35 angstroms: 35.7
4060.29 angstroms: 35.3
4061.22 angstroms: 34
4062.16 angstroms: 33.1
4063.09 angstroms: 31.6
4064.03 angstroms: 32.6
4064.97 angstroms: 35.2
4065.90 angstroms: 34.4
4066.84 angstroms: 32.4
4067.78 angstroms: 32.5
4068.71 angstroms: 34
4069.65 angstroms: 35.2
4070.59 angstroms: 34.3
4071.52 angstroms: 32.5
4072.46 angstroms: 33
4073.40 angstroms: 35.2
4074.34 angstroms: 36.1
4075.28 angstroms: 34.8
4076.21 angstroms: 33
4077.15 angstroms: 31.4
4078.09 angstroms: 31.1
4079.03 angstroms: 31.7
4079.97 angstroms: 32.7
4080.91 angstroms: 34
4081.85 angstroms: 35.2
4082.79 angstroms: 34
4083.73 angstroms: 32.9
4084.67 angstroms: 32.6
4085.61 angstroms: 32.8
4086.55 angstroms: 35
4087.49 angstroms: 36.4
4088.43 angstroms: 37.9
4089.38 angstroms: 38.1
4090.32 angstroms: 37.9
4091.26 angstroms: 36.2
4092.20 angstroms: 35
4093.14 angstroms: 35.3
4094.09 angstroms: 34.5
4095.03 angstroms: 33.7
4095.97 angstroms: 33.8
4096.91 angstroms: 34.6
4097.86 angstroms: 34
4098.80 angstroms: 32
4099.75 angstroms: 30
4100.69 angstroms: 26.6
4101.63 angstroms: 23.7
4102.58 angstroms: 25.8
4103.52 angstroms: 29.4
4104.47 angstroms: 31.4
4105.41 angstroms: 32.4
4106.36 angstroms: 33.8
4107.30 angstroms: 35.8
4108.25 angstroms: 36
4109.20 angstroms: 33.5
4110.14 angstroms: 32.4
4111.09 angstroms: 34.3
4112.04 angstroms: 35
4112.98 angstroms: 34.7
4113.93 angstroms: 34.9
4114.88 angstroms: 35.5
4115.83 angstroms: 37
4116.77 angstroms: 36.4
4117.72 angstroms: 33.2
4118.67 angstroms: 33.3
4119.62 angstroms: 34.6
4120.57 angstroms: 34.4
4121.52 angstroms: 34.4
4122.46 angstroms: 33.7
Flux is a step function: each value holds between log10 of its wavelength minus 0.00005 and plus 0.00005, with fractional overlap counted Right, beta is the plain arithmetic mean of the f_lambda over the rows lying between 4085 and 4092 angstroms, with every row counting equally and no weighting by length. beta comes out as 36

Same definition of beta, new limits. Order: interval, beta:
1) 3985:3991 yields 34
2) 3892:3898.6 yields 29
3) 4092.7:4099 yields 34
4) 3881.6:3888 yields 29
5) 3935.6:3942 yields 19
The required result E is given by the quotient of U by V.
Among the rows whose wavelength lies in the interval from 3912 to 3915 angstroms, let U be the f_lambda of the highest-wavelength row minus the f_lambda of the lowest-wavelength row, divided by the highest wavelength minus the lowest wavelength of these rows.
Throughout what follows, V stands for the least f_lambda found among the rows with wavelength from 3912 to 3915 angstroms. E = -0.012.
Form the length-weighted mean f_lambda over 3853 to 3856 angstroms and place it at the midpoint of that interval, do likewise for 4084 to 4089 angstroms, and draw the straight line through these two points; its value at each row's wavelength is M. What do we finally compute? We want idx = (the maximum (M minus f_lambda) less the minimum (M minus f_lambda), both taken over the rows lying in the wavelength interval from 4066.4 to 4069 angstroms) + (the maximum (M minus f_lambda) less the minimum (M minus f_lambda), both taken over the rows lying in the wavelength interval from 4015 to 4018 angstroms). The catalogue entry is 2.3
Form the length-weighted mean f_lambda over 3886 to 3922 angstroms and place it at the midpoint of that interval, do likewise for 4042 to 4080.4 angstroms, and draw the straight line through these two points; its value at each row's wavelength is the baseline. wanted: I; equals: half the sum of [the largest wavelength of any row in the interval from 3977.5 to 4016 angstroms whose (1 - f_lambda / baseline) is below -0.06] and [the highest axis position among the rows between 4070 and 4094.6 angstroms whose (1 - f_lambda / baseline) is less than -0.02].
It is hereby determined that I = 4052.5 angstroms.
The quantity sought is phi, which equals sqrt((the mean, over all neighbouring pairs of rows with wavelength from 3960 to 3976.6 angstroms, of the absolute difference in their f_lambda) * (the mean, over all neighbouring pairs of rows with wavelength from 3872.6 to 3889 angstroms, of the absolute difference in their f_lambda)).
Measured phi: 2.48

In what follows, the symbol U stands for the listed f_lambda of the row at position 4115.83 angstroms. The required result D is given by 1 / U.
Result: 0.0270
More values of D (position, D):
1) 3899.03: 0.0327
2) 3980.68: 0.0296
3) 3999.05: 0.0299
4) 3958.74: 0.0316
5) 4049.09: 0.0278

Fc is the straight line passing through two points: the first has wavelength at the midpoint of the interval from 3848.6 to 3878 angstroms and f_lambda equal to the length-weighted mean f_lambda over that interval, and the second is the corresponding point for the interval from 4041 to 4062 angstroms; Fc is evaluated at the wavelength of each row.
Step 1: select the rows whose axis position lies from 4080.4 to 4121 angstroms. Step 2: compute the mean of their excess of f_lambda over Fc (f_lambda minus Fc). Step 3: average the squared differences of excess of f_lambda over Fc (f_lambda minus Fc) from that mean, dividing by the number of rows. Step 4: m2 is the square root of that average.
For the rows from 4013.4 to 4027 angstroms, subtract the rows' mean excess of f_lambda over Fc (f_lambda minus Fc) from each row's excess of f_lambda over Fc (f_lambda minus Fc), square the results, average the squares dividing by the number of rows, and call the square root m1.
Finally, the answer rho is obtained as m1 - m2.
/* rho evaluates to -2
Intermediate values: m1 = 1.1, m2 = 3.0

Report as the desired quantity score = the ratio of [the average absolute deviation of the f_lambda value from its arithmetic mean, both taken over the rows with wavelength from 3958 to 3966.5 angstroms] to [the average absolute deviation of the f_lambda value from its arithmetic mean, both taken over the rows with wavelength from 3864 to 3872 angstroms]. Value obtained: 4.8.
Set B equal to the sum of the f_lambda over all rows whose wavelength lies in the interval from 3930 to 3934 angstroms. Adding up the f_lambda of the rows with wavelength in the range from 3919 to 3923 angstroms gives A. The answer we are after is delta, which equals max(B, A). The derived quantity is 117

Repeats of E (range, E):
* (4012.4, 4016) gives -0.003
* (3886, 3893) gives 0.037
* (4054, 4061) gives 0.004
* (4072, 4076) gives 0.019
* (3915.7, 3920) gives -0.016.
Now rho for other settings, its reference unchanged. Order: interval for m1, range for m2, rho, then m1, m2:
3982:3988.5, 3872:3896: -2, 1.3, 3.5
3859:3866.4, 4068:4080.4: 1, 2.8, 1.6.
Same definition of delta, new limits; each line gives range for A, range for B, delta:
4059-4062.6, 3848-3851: 138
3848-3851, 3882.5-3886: 133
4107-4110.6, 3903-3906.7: 138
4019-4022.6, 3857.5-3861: 140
